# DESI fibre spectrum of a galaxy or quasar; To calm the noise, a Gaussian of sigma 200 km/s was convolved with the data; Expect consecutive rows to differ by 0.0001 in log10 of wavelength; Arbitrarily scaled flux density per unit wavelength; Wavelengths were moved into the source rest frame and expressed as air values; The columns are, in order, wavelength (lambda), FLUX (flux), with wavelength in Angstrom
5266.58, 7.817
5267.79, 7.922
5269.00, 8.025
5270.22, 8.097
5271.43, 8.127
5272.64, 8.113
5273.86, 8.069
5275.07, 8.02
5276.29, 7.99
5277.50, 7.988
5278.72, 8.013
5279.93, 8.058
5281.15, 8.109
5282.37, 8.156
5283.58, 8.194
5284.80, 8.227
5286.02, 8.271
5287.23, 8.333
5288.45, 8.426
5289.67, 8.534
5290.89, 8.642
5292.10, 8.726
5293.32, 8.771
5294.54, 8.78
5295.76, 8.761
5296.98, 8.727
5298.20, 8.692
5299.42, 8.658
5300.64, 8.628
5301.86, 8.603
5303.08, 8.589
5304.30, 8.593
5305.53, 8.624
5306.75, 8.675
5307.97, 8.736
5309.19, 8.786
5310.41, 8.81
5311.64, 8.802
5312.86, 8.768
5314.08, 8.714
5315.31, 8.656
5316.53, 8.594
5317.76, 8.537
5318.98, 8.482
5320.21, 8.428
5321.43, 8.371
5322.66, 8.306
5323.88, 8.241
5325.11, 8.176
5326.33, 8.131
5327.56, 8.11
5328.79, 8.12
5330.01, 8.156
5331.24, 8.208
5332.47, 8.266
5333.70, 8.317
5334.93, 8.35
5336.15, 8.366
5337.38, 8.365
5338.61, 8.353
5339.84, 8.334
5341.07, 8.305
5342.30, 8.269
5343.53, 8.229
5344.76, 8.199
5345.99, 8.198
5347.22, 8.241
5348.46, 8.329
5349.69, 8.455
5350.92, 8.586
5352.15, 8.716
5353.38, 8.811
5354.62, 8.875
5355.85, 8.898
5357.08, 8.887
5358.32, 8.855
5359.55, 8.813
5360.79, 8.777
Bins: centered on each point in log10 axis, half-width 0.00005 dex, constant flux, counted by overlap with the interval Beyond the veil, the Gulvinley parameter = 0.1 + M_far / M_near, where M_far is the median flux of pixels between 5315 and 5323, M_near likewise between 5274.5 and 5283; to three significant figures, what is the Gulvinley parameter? 1.16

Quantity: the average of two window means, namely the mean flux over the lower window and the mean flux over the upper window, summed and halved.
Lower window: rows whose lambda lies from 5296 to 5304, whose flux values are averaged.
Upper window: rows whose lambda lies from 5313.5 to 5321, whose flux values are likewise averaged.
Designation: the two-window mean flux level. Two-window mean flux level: 8.61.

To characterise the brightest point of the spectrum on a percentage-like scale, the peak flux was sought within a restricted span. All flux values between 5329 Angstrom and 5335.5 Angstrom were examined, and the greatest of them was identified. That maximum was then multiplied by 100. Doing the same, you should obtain 835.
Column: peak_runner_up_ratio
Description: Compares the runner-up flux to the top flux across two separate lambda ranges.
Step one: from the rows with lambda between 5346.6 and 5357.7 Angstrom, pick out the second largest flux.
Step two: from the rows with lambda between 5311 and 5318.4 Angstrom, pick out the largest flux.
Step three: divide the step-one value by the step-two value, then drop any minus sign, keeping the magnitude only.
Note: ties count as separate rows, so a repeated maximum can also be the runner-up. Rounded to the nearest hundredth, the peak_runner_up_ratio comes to 1.01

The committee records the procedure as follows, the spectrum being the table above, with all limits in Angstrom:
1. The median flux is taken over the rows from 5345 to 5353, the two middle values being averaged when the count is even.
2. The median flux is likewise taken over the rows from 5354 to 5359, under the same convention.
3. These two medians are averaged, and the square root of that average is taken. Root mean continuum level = 2.94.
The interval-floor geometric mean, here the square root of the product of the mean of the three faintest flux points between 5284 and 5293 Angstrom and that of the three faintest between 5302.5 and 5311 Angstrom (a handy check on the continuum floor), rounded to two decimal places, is 8.44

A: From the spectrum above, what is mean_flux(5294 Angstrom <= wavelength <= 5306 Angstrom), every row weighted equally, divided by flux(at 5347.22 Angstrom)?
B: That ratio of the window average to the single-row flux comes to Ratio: 1.05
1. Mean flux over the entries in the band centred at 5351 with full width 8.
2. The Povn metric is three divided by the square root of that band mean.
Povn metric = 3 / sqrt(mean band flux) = 1.025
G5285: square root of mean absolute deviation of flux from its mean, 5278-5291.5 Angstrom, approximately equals 0.40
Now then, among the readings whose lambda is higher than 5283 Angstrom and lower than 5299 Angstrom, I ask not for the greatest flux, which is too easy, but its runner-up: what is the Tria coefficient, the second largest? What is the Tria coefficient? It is 8.771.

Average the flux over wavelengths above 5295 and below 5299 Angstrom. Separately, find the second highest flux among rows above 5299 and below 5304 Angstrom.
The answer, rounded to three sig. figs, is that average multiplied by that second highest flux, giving 75.3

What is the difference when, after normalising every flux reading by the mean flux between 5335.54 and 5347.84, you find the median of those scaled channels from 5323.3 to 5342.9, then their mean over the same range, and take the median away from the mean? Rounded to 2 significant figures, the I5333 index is -0.0016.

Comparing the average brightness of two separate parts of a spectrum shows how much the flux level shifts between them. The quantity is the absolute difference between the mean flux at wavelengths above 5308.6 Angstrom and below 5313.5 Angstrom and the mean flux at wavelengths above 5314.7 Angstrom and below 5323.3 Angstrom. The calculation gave 0.31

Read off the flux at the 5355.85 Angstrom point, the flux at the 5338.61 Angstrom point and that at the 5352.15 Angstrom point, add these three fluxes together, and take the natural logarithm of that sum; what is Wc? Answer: 3.26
